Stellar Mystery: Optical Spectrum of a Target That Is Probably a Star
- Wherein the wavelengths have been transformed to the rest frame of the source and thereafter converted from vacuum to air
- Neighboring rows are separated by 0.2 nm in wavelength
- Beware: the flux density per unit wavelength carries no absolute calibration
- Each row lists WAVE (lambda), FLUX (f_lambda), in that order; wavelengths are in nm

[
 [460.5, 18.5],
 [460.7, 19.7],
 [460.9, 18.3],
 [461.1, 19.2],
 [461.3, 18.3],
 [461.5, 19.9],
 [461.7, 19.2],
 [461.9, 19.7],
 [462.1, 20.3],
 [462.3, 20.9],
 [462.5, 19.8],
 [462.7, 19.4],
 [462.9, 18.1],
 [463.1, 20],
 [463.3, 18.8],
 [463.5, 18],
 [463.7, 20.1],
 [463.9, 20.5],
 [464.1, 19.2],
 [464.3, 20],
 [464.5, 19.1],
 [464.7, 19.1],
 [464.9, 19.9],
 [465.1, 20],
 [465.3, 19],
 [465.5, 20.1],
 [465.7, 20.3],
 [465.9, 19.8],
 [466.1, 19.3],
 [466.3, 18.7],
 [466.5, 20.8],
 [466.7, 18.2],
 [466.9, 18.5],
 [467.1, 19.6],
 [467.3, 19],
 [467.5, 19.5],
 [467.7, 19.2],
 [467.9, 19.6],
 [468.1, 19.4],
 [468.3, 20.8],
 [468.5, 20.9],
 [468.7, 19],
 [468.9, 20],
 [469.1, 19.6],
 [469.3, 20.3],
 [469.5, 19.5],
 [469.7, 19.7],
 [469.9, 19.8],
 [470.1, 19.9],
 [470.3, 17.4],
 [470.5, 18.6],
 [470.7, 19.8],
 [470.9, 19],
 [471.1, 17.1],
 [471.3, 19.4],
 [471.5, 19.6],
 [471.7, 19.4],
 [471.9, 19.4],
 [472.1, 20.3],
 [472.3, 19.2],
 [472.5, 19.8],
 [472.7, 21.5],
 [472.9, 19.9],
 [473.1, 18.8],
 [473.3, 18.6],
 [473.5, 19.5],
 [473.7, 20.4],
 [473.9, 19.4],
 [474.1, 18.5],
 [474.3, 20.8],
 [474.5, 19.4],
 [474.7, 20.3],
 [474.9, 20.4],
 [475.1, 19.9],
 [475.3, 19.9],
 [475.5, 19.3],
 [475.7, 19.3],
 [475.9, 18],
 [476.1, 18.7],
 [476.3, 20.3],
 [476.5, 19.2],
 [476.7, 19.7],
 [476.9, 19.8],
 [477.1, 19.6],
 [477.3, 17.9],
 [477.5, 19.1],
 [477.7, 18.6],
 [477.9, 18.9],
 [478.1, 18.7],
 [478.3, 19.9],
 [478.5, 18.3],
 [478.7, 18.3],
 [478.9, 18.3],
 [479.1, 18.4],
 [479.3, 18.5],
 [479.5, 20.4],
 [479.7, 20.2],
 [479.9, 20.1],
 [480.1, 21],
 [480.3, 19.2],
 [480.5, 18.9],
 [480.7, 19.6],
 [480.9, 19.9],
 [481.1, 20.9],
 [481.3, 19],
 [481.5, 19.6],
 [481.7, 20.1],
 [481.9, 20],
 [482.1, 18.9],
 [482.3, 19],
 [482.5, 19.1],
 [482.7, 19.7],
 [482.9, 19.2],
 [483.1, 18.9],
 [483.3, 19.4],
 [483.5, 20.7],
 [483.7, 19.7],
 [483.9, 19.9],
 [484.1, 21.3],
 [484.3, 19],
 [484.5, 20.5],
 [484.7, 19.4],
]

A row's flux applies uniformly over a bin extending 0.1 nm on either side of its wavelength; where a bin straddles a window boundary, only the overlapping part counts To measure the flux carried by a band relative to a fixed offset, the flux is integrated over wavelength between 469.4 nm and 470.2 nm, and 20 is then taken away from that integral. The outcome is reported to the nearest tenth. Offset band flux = -4.2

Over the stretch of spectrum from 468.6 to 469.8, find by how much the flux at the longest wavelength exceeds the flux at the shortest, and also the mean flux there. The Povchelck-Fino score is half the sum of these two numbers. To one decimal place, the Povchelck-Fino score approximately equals 10.2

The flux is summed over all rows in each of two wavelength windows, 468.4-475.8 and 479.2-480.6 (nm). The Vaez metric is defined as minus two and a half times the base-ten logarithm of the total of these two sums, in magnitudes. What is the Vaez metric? -7.34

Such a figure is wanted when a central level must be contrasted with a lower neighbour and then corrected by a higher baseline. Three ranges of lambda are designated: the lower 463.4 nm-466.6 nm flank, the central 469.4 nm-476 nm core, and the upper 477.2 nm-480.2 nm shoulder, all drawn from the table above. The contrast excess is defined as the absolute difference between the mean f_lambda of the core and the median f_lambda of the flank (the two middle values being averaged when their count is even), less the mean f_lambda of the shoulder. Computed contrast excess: -18.7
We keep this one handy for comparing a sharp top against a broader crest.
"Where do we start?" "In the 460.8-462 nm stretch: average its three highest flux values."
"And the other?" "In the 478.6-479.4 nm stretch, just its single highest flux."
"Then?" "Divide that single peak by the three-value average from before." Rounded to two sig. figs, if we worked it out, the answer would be 0.94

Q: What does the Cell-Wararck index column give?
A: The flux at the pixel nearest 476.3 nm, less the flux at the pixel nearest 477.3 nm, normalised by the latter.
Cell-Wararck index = 0.13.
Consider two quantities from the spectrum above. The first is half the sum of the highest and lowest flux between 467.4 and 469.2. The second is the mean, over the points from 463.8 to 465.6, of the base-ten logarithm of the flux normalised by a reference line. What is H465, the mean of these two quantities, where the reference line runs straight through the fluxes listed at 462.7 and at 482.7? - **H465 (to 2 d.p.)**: 9.98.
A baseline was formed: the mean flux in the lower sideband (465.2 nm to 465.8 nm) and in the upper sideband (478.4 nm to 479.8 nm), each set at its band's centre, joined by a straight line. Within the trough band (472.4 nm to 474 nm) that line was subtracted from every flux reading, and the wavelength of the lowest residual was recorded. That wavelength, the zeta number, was 473.3 nm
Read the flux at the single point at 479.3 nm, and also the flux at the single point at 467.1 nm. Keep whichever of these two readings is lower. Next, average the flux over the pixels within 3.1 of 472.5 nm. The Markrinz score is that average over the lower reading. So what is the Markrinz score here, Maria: 1.05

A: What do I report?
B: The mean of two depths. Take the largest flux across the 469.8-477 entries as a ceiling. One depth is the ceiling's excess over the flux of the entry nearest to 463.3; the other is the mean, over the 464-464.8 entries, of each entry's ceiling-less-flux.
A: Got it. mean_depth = 2.4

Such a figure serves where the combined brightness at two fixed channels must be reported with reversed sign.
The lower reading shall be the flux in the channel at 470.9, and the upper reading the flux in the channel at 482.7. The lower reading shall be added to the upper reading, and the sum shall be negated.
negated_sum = -38.7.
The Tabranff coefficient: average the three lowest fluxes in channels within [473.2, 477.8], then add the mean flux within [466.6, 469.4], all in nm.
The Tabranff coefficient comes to 37.68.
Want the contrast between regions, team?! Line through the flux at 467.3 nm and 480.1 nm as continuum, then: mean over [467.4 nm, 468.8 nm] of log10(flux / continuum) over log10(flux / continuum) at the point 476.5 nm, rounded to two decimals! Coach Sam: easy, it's -0.52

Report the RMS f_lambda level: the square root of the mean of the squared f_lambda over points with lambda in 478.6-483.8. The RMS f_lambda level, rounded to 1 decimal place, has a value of 19.5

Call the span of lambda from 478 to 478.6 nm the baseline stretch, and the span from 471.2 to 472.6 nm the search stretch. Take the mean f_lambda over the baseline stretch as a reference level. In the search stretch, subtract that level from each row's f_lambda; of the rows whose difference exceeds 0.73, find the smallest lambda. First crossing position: 472.1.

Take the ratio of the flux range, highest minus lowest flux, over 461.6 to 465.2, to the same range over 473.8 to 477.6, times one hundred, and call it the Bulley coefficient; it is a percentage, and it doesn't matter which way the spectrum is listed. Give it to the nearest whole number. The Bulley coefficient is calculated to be 100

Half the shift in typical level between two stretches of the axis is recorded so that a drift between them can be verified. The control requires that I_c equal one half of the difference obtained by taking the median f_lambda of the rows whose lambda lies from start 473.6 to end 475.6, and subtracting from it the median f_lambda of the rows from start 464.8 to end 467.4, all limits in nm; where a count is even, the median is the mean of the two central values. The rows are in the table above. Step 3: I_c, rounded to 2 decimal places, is 0.15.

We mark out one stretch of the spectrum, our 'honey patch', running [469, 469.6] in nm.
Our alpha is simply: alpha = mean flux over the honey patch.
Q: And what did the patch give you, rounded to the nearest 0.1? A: 19.8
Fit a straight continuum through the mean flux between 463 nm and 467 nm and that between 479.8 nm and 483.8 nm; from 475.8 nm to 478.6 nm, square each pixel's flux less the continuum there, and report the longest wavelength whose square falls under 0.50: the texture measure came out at 478.3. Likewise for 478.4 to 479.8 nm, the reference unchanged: 479.7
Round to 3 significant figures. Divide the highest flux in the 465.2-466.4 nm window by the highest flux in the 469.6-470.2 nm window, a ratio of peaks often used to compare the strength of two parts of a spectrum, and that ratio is 1.02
